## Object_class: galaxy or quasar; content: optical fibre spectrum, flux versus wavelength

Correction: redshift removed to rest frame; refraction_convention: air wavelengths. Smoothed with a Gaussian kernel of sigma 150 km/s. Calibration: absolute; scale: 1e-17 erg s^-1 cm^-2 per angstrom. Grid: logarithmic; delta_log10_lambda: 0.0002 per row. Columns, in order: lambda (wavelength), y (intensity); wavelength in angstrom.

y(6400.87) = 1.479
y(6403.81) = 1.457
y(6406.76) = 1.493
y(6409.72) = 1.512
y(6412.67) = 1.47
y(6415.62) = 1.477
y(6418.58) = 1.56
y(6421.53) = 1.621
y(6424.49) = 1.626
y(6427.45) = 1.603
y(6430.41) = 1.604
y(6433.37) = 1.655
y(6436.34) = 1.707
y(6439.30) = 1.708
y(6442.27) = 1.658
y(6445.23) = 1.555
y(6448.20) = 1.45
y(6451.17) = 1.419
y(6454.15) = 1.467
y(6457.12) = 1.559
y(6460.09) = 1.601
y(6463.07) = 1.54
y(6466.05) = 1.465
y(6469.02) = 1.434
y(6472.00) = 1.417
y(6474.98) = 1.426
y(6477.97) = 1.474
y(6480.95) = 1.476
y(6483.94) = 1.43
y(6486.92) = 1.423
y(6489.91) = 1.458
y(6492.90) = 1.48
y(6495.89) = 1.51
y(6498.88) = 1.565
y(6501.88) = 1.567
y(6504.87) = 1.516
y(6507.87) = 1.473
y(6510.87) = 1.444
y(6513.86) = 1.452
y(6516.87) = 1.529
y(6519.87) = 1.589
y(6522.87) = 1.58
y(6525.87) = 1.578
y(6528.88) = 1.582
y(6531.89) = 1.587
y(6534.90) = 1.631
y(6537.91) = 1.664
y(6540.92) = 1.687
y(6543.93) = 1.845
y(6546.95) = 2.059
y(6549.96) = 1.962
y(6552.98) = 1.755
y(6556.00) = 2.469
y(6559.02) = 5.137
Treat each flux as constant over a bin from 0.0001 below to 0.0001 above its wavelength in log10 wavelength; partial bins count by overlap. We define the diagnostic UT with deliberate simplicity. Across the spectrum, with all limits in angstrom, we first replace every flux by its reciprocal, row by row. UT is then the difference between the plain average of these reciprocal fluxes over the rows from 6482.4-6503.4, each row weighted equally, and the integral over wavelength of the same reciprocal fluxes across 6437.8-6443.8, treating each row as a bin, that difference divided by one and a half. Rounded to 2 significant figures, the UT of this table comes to -1.9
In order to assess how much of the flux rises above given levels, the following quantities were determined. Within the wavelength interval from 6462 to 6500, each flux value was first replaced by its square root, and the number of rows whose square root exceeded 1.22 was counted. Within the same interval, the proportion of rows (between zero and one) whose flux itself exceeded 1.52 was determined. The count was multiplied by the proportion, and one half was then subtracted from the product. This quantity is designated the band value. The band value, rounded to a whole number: 0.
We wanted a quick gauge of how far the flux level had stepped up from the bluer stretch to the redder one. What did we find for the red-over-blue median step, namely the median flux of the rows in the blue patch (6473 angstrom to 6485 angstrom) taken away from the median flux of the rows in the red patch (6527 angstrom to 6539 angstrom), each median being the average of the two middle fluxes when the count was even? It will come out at 0.16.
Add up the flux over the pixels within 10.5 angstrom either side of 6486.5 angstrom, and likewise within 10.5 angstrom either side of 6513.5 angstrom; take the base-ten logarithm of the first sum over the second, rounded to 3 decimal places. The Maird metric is -0.014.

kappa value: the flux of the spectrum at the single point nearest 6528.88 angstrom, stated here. 1.582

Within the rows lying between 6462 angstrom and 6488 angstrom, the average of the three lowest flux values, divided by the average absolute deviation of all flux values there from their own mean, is 46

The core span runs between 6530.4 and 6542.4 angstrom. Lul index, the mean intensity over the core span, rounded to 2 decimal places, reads 1.64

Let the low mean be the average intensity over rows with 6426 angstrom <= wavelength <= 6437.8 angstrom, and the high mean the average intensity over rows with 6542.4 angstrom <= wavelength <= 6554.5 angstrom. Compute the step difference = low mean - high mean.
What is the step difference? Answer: -0.26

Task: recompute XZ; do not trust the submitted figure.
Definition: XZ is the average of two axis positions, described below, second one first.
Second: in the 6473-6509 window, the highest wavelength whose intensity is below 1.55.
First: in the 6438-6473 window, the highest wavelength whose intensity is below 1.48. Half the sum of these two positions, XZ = 6489.9 angstrom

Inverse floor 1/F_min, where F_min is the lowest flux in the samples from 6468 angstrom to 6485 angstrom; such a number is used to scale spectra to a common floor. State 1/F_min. 0.706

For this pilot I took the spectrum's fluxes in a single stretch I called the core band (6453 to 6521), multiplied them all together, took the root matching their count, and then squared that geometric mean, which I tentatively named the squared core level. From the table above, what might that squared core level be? 2.22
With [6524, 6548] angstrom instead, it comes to 2.88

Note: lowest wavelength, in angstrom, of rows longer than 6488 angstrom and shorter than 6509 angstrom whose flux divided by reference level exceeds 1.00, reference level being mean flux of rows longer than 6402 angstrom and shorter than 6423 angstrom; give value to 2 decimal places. 6498.88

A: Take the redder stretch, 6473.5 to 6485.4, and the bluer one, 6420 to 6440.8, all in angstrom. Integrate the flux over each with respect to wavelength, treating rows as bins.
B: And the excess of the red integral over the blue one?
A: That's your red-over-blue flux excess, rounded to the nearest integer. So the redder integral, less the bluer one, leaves -17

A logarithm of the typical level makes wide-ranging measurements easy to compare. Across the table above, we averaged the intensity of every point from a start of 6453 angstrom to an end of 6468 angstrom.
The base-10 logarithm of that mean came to 0.18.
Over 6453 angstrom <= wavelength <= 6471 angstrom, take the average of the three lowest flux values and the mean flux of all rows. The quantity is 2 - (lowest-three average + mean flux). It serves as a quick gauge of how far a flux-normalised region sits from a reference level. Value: -0.97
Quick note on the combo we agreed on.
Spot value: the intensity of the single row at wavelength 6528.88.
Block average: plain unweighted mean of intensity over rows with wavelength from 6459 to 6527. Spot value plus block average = 3.08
